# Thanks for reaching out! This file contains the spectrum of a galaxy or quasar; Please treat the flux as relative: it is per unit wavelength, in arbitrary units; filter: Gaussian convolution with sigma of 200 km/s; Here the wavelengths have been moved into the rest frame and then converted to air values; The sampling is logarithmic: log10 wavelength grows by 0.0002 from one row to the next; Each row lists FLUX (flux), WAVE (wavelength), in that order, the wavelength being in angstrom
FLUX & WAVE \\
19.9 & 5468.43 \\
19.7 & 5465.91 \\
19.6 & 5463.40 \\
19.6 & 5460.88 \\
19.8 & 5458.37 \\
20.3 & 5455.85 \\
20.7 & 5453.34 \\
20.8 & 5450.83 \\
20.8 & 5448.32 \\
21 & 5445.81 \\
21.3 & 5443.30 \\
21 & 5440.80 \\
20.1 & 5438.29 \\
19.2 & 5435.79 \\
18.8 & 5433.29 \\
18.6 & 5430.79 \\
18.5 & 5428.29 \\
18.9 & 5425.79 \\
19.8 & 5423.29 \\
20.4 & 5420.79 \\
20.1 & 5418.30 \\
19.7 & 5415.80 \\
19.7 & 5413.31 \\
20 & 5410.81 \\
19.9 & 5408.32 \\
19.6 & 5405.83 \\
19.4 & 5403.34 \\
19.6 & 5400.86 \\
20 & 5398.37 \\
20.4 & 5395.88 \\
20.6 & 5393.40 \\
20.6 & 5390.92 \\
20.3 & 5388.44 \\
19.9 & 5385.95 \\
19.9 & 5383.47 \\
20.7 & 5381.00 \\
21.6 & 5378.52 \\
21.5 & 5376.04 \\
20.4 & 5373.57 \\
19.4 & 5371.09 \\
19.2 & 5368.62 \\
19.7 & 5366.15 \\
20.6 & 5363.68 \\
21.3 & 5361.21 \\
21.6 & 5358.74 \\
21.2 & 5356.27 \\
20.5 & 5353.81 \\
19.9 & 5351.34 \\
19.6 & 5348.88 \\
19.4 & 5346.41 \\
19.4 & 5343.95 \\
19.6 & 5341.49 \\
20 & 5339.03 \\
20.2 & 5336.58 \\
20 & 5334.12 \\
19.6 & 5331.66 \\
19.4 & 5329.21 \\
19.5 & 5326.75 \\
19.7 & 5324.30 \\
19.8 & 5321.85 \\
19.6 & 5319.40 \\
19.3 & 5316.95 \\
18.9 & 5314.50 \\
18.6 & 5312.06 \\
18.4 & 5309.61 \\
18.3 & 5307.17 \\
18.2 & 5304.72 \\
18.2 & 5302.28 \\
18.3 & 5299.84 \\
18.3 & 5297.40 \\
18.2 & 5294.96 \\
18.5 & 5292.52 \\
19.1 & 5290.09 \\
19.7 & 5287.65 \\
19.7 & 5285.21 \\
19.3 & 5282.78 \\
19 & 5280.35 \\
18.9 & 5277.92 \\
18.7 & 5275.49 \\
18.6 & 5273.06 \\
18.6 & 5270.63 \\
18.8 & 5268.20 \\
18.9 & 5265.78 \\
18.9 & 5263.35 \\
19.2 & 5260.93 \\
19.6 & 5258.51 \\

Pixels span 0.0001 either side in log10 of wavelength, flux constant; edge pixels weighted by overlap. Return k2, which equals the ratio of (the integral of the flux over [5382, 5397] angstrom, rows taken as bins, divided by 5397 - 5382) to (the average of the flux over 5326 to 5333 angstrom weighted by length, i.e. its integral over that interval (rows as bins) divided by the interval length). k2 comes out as 1.04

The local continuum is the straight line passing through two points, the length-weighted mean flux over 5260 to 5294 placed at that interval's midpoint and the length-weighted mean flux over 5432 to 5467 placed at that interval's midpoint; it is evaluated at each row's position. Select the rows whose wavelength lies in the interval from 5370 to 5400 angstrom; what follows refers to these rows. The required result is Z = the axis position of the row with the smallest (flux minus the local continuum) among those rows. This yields 5371.09 angstrom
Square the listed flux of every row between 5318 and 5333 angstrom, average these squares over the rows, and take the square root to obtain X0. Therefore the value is 19.6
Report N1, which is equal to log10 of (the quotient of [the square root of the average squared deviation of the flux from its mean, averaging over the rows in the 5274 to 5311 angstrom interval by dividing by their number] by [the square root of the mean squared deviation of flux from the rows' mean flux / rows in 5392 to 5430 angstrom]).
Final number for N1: -0.01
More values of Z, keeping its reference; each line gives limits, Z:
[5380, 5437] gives 5428.29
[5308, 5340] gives 5309.61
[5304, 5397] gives 5304.72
